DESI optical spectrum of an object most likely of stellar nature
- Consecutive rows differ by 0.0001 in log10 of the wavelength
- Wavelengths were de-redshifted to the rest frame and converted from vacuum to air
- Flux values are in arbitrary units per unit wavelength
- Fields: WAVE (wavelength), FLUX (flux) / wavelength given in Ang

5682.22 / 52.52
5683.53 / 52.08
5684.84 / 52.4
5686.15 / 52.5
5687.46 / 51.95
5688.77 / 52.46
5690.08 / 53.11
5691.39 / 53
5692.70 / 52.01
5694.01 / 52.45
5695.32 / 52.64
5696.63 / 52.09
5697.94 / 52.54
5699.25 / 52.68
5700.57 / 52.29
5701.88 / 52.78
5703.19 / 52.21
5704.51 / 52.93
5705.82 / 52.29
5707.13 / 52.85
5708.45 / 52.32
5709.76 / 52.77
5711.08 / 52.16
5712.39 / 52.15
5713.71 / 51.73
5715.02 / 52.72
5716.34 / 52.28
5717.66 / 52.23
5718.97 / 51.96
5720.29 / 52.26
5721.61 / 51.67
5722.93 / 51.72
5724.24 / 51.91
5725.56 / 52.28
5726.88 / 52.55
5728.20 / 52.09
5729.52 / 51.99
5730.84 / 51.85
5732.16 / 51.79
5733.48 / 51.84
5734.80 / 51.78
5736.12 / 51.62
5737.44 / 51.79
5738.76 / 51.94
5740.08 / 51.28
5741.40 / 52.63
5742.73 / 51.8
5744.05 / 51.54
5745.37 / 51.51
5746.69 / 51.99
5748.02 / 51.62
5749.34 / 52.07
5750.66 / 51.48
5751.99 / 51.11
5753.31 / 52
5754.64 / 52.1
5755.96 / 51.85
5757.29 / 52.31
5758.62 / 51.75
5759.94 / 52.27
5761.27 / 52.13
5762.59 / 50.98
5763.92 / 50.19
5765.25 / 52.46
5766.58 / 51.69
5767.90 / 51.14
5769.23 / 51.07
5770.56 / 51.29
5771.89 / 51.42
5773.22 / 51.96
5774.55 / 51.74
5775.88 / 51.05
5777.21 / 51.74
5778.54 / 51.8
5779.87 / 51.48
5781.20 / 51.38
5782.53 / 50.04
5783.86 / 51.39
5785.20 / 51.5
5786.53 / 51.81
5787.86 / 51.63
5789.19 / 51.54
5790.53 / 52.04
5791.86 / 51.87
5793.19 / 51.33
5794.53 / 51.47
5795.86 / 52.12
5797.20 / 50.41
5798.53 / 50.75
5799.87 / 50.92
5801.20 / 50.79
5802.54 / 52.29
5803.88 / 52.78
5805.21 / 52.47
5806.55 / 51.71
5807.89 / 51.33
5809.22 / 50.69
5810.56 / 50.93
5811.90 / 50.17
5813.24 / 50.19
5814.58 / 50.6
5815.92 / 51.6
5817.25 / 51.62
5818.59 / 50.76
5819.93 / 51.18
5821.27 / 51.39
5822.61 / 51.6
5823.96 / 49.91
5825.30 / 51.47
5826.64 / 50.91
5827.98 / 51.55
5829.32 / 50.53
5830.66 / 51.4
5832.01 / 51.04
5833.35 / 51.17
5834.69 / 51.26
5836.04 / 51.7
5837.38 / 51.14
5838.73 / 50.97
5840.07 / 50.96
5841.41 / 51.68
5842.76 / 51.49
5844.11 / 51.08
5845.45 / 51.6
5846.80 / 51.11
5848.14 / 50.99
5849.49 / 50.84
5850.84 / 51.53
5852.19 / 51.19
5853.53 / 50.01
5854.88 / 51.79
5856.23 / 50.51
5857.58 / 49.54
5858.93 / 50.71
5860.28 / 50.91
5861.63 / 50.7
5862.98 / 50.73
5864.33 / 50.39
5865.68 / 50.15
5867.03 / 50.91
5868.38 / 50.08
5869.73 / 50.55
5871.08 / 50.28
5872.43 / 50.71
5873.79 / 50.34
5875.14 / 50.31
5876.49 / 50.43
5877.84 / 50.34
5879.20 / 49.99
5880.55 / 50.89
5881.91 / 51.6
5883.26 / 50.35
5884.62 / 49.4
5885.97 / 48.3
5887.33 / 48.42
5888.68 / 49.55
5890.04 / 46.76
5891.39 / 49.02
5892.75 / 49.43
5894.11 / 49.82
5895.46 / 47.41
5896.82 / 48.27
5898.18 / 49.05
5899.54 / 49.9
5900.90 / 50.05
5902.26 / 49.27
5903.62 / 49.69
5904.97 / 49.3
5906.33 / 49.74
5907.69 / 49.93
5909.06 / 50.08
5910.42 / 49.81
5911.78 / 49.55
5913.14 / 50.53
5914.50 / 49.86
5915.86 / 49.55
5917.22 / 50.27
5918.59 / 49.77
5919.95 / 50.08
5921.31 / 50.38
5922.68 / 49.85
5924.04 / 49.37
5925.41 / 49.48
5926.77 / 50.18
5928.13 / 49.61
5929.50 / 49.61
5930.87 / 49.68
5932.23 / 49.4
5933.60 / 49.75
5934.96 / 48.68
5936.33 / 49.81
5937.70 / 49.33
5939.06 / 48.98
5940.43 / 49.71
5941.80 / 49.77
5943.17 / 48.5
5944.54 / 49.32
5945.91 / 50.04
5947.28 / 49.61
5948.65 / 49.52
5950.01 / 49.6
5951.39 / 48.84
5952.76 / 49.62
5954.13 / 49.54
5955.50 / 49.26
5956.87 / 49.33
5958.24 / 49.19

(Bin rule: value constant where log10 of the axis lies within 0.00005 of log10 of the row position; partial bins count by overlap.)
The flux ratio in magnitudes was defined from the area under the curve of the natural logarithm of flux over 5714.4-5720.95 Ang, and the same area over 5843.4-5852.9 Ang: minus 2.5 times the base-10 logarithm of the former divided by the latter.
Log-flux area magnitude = 0.4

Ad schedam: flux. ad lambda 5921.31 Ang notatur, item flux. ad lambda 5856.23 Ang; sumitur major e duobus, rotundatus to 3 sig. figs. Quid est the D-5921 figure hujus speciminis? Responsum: 50.5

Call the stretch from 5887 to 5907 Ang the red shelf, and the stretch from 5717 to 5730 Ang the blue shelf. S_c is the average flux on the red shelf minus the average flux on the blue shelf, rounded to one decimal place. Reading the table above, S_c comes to -3.0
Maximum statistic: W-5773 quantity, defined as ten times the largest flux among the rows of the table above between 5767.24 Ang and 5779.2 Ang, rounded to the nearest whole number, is 520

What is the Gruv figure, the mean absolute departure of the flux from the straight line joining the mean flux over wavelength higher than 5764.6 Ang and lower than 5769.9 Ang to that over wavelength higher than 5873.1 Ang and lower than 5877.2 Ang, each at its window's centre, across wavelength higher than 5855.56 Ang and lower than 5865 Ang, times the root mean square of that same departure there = 0.13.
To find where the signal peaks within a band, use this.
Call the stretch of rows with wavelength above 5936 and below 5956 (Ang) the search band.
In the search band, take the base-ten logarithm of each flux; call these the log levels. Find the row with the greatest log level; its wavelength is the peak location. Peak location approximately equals 5945.91 Ang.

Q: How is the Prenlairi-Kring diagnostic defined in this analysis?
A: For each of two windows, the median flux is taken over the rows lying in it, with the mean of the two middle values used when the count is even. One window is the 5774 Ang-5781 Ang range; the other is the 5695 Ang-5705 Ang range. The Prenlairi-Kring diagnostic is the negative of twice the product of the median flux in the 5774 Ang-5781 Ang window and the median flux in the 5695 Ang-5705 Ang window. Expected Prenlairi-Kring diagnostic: -5442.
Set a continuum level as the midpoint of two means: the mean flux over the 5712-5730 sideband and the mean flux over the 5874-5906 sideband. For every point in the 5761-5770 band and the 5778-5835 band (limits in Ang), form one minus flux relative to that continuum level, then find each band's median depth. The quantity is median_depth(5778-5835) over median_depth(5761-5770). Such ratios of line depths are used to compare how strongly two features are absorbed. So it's 1.7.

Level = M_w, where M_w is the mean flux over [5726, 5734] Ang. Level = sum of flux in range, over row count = 52.0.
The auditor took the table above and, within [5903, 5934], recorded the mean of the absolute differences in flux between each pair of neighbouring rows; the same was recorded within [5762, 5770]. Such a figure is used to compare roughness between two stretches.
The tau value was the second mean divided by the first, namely 2.3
